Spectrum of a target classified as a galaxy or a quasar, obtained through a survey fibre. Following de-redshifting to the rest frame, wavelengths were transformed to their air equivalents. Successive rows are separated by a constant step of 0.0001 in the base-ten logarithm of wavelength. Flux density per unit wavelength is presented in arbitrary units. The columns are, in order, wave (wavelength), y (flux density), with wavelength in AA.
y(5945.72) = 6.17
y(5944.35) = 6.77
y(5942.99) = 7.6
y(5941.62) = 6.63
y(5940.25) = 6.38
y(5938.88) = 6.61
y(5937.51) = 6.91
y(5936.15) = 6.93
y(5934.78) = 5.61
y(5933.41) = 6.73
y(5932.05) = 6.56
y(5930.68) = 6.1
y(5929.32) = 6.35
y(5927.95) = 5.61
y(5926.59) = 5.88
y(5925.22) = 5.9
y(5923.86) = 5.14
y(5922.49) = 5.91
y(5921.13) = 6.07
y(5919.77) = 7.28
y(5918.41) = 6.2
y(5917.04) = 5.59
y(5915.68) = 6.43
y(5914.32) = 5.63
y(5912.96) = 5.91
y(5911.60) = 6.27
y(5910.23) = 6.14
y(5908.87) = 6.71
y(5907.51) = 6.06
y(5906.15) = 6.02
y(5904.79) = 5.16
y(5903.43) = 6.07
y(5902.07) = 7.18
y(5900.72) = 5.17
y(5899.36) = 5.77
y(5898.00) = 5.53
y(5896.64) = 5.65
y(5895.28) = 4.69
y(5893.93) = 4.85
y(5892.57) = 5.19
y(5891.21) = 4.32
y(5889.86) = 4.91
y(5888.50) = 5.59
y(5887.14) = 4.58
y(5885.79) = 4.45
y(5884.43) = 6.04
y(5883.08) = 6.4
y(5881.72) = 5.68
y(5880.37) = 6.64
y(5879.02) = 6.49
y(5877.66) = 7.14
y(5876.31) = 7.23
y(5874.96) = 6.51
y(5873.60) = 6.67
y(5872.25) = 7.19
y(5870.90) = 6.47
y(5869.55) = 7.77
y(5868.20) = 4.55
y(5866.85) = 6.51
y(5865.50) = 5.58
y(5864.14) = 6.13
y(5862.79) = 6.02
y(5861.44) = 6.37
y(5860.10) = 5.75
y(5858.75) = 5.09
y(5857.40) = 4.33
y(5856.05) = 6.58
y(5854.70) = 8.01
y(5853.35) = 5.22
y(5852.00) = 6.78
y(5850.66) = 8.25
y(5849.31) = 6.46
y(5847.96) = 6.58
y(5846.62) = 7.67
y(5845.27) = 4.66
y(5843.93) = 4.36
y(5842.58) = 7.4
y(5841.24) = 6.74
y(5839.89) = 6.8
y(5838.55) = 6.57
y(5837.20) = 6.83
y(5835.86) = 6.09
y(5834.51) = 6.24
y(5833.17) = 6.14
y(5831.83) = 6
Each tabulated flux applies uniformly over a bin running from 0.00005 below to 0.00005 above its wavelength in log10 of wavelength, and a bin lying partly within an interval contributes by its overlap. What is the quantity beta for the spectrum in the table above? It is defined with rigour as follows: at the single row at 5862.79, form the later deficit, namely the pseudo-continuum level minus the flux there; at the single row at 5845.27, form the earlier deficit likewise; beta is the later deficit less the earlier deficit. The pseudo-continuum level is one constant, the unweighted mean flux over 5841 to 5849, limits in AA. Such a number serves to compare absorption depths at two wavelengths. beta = -1.4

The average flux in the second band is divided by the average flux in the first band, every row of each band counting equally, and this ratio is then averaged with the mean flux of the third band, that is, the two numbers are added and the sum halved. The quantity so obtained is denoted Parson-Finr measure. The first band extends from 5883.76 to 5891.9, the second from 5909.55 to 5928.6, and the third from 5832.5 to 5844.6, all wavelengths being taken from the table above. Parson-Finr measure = 3.78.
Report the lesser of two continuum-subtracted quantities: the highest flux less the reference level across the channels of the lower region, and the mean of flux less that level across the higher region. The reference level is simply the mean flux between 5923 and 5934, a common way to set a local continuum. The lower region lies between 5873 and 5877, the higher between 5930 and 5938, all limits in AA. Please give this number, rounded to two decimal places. 0.44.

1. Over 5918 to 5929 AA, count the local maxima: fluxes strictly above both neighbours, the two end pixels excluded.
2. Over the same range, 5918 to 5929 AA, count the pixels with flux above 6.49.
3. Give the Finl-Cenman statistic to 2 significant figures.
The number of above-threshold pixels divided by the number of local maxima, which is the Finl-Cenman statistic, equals 0.50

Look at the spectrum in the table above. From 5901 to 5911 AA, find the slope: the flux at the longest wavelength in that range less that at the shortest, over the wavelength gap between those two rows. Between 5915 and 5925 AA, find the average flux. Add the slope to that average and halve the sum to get 2.98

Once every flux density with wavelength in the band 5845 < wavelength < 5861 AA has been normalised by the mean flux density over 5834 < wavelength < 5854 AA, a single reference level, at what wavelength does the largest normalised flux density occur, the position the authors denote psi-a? 5850.66 AA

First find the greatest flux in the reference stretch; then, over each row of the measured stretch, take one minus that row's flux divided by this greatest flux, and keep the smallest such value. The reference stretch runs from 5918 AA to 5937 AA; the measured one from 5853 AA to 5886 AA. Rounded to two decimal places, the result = -0.10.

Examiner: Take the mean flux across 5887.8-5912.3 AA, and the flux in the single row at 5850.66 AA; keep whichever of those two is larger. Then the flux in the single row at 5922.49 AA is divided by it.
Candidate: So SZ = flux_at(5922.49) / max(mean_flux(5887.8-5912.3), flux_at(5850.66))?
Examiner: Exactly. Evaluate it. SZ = 0.72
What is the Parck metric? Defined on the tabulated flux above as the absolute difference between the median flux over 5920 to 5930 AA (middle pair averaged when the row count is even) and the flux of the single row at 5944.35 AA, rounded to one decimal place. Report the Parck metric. 0.9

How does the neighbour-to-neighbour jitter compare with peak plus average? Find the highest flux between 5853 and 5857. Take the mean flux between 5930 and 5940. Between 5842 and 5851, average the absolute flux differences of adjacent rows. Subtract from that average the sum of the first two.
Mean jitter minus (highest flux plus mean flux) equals -12.9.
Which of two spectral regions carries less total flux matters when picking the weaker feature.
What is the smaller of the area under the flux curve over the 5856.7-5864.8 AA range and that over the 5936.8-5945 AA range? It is 45.5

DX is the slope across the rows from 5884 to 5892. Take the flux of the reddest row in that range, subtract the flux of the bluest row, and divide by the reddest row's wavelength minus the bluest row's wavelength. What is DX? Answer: -0.25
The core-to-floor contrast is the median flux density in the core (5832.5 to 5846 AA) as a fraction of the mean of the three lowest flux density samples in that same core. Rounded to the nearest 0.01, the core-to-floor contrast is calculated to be 1.27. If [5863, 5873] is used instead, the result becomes 1.19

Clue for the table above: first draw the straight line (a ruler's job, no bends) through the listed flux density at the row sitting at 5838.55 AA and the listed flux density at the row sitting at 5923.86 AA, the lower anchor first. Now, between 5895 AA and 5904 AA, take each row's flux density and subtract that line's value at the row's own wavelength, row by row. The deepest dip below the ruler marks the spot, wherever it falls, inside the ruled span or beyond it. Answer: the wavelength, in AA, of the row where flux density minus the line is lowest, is 5895.28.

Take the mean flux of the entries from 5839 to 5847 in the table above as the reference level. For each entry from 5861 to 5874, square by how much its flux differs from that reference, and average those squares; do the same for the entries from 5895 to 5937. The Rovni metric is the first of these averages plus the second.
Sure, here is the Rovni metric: 1.1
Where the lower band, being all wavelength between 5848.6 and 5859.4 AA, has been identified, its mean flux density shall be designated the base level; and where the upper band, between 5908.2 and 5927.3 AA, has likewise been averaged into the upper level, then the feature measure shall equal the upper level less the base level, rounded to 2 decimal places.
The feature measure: -0.26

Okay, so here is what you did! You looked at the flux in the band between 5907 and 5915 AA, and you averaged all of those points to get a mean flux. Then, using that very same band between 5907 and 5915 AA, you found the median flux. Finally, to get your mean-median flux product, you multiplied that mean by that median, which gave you 37.3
